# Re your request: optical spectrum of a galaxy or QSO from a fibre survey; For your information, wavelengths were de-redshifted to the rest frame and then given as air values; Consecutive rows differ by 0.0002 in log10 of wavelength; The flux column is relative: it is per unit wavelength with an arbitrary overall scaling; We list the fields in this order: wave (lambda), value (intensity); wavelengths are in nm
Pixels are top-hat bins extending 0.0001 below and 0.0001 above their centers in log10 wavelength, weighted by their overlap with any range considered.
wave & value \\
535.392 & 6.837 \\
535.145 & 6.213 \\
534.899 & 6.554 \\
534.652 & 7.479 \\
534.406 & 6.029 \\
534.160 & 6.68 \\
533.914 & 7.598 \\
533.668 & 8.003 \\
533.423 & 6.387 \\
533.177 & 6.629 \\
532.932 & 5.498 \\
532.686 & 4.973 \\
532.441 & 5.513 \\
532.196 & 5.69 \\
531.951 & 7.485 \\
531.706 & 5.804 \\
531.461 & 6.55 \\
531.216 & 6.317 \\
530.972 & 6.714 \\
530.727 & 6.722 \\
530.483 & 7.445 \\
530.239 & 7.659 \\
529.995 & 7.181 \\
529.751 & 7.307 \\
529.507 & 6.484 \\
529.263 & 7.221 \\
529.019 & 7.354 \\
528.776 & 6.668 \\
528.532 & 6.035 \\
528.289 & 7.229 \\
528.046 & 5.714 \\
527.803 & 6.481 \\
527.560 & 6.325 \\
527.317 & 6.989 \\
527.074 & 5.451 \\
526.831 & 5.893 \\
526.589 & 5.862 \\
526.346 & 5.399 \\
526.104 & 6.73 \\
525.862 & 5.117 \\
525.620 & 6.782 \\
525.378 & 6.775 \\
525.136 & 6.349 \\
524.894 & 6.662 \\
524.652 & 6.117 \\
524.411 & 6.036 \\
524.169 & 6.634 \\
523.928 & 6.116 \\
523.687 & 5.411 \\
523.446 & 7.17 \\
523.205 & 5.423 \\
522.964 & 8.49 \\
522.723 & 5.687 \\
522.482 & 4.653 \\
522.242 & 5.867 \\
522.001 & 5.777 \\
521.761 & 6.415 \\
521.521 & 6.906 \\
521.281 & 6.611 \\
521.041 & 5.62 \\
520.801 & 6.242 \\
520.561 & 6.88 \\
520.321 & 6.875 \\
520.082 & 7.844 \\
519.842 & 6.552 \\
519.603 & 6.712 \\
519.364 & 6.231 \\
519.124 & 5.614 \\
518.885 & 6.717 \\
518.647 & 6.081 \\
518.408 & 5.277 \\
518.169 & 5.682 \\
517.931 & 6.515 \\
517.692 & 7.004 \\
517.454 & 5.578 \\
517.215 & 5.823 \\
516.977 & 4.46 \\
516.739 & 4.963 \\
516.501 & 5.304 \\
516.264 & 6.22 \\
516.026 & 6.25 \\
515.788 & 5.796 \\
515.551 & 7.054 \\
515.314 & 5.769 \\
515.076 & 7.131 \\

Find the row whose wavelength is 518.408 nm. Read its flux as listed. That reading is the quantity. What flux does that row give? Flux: 5.277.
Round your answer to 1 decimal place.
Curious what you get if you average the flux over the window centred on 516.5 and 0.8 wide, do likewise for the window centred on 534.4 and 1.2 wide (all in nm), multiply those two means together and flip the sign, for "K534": -37.7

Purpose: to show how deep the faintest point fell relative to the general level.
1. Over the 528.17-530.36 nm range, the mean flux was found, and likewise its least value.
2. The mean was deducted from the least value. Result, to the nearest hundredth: -0.98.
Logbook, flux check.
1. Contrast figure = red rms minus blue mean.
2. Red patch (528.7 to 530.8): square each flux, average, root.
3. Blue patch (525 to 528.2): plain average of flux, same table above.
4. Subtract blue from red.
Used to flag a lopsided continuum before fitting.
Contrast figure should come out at 1.0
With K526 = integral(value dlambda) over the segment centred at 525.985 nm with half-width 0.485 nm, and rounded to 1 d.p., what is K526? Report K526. 5.8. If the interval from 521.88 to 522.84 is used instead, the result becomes 5.3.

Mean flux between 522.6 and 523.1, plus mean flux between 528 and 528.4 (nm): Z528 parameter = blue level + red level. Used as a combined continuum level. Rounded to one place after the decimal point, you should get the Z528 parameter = 13.6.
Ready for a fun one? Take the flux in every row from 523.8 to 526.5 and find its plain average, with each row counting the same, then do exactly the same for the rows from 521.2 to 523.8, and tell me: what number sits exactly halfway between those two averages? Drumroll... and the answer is 6.2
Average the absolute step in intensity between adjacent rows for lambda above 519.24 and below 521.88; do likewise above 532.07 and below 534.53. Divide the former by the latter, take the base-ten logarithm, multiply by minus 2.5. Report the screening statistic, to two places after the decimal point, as 0.16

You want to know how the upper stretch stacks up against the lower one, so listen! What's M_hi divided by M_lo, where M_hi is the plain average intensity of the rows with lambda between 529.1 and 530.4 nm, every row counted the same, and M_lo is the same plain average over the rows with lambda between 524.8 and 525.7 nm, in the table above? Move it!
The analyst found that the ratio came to 1.08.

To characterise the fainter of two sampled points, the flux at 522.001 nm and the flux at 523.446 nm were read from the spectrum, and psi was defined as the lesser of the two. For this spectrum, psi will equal 5.8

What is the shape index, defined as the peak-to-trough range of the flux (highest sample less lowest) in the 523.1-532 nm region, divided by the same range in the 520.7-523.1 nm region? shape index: 0.66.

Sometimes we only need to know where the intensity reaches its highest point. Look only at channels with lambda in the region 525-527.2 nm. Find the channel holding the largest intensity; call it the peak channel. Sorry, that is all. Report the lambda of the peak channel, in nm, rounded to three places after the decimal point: 525.620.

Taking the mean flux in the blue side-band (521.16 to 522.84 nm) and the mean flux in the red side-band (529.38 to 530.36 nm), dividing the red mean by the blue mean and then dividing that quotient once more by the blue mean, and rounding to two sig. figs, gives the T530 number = 0.20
